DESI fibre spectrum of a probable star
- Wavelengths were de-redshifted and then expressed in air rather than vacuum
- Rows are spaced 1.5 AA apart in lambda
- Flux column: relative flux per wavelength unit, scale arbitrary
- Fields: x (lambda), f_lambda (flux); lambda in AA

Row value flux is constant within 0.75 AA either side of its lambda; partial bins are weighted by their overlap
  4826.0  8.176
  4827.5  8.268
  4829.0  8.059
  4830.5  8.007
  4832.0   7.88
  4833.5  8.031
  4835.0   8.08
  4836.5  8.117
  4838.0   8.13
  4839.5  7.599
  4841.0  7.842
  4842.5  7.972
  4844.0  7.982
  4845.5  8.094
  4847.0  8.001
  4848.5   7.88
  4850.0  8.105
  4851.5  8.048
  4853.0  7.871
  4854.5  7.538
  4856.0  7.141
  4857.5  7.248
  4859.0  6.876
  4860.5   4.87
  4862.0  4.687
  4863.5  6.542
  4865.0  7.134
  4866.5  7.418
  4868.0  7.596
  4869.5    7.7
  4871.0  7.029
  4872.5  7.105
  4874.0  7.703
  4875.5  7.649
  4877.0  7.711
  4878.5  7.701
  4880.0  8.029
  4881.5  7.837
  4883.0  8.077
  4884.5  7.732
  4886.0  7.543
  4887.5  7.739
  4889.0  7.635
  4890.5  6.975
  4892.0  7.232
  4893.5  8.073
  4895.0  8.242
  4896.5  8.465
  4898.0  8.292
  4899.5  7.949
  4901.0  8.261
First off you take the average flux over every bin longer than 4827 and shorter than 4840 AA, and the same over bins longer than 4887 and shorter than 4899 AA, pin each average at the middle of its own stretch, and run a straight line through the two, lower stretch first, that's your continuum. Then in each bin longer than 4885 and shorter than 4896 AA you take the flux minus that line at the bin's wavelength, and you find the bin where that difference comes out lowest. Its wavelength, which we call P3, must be 4890.5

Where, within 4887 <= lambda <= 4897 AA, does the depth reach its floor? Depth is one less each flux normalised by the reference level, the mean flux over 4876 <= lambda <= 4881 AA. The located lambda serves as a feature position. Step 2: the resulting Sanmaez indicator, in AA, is 4896.5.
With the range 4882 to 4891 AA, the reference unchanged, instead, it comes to 4883.0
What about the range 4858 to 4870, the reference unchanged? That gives 4869.5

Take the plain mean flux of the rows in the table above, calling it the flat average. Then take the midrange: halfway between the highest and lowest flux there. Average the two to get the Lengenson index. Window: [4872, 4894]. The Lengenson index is 7.6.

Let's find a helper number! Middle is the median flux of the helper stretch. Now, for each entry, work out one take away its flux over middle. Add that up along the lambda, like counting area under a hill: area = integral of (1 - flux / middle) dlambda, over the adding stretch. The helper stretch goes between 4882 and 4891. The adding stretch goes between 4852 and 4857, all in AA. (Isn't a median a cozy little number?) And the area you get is 0.10 AA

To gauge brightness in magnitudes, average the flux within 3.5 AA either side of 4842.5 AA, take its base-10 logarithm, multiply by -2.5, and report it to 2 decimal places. -2.24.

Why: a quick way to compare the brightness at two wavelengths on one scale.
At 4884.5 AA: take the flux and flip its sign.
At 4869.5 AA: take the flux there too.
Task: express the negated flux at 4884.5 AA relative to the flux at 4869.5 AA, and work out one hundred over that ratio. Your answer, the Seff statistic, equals -100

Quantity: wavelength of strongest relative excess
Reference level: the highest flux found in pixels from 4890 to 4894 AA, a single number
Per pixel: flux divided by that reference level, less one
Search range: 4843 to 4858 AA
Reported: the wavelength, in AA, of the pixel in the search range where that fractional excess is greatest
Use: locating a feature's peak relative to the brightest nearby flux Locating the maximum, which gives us 4850.0 AA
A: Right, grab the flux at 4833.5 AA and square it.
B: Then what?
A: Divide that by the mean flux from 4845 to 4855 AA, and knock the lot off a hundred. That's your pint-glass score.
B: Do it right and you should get 91.9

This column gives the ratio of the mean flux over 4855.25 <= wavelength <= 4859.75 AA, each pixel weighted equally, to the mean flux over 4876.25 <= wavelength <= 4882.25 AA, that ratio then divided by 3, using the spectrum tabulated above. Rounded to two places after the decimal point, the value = 0.30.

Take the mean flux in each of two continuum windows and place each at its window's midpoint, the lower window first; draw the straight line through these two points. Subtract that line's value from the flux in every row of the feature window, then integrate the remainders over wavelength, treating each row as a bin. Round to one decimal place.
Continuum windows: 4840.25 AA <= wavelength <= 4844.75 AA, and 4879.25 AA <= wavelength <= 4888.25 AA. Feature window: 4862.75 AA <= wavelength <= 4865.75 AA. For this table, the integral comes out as -3.1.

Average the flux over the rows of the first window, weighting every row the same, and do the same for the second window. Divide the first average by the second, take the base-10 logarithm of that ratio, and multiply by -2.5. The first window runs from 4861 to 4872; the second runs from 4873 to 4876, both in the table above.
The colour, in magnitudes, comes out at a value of 0.12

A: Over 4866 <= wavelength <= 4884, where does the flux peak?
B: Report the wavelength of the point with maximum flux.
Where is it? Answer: 4883.0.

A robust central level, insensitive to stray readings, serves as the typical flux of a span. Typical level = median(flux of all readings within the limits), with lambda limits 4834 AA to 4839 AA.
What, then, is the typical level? 8.12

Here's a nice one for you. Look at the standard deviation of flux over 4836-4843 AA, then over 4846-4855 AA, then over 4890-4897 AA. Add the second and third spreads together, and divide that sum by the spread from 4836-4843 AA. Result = 3.9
